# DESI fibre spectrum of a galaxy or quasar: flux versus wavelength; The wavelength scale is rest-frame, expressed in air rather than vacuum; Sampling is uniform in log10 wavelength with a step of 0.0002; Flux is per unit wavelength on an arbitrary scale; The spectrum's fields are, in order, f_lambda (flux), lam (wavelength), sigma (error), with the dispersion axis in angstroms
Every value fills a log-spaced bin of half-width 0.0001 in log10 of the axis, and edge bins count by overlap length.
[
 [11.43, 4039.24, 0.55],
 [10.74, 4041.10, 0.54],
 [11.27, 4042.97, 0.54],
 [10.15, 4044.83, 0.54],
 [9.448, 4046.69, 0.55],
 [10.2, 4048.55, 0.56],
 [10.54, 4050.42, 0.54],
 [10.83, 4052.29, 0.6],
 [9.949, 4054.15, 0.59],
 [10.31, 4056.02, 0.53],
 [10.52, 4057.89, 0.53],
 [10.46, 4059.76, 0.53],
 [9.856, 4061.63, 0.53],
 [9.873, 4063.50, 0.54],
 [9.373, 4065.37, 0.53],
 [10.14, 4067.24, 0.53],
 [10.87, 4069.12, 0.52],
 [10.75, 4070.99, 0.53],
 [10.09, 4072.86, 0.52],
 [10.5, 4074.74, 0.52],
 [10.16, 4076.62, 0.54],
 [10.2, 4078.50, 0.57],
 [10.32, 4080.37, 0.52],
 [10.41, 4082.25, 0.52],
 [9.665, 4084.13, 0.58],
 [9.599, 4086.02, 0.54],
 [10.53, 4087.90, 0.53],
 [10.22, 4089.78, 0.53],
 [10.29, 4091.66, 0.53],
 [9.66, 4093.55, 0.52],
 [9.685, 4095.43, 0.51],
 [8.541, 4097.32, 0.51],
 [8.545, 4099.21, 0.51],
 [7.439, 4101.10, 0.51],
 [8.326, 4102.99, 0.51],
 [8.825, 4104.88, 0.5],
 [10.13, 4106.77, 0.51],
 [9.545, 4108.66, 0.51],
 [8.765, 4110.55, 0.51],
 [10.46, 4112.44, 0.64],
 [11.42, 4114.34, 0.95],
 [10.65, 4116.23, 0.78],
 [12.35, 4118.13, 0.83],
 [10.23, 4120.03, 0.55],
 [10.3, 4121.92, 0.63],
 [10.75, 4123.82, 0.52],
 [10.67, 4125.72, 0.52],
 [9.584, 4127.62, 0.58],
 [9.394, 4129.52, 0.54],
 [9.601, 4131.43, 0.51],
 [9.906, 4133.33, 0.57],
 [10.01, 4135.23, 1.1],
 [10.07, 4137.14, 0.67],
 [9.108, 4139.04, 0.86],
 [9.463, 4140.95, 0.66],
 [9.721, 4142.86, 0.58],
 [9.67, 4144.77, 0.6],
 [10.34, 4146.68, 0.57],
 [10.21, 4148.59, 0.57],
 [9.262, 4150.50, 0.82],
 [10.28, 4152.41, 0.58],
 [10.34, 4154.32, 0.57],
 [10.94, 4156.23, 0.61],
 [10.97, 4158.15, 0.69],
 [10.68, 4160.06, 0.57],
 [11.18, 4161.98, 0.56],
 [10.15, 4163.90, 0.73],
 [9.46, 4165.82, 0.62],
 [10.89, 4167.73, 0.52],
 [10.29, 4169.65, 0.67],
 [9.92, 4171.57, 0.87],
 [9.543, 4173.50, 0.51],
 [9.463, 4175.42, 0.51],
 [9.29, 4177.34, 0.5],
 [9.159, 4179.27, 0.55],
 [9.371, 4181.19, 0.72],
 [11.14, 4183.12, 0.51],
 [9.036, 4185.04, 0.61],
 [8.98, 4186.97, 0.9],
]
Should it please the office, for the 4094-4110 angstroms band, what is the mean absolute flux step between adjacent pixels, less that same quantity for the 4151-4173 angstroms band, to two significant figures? 0.23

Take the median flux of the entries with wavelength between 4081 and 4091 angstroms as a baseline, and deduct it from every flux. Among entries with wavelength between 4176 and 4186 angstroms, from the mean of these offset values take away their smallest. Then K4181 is 0.56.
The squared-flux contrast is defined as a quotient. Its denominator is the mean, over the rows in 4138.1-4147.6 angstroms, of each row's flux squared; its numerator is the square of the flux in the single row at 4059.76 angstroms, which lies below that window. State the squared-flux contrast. 1.17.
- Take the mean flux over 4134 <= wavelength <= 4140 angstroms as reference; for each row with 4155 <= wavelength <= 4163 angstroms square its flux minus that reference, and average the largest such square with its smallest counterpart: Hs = 1.5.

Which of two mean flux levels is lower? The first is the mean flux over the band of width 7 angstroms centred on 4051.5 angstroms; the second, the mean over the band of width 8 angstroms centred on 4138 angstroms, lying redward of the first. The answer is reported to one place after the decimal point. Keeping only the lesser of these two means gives 9.7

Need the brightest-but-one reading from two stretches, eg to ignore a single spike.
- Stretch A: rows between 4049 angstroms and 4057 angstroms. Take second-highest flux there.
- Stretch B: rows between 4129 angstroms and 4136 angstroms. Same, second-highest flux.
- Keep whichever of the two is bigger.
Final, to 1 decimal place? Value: 10.5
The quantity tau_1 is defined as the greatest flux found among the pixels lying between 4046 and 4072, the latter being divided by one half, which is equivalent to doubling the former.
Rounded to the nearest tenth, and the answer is 21.7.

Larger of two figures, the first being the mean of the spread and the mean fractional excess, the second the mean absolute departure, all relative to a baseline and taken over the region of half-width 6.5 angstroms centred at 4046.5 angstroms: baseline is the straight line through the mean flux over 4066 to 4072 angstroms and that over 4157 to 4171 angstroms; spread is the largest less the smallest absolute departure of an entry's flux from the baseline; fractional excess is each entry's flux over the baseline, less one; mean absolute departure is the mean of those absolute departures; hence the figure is 0.54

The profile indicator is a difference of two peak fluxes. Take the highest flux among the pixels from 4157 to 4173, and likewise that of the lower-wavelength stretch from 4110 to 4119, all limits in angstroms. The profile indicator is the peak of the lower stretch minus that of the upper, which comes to 1.2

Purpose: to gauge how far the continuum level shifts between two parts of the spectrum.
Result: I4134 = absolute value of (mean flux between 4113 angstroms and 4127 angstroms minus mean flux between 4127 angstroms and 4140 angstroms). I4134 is 1.2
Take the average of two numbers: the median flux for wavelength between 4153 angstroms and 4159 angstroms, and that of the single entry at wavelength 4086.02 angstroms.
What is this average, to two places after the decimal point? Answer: 10.27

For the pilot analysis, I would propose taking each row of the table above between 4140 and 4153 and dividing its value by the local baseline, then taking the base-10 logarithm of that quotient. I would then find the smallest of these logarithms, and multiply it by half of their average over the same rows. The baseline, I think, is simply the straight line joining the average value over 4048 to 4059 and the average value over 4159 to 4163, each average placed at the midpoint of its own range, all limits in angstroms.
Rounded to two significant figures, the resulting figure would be 0.0015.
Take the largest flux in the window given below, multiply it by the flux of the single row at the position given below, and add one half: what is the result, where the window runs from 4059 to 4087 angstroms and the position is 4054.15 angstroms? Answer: 109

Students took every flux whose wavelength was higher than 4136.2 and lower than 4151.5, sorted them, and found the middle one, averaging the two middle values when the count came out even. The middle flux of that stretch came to 9.7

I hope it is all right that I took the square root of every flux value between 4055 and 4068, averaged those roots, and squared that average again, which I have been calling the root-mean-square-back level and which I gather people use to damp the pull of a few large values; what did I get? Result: 10.1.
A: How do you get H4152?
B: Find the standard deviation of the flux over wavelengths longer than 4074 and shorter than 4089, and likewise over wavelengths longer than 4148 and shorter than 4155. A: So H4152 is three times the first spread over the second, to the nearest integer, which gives 2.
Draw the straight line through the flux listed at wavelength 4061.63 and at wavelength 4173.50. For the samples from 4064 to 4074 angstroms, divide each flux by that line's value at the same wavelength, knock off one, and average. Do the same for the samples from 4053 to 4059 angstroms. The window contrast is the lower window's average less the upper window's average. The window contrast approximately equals 0.00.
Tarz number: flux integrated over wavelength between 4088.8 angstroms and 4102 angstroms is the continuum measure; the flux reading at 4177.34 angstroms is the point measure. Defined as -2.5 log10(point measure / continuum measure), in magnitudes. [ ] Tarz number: 2.79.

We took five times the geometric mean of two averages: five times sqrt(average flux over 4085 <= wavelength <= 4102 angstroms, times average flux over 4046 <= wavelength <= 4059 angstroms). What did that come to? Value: 49.1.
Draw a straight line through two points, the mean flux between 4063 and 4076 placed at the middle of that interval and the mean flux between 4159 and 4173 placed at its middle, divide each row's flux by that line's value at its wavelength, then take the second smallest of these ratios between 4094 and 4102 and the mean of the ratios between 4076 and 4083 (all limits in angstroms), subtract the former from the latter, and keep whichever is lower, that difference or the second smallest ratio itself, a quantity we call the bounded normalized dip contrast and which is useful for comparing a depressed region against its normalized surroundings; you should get 0.17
